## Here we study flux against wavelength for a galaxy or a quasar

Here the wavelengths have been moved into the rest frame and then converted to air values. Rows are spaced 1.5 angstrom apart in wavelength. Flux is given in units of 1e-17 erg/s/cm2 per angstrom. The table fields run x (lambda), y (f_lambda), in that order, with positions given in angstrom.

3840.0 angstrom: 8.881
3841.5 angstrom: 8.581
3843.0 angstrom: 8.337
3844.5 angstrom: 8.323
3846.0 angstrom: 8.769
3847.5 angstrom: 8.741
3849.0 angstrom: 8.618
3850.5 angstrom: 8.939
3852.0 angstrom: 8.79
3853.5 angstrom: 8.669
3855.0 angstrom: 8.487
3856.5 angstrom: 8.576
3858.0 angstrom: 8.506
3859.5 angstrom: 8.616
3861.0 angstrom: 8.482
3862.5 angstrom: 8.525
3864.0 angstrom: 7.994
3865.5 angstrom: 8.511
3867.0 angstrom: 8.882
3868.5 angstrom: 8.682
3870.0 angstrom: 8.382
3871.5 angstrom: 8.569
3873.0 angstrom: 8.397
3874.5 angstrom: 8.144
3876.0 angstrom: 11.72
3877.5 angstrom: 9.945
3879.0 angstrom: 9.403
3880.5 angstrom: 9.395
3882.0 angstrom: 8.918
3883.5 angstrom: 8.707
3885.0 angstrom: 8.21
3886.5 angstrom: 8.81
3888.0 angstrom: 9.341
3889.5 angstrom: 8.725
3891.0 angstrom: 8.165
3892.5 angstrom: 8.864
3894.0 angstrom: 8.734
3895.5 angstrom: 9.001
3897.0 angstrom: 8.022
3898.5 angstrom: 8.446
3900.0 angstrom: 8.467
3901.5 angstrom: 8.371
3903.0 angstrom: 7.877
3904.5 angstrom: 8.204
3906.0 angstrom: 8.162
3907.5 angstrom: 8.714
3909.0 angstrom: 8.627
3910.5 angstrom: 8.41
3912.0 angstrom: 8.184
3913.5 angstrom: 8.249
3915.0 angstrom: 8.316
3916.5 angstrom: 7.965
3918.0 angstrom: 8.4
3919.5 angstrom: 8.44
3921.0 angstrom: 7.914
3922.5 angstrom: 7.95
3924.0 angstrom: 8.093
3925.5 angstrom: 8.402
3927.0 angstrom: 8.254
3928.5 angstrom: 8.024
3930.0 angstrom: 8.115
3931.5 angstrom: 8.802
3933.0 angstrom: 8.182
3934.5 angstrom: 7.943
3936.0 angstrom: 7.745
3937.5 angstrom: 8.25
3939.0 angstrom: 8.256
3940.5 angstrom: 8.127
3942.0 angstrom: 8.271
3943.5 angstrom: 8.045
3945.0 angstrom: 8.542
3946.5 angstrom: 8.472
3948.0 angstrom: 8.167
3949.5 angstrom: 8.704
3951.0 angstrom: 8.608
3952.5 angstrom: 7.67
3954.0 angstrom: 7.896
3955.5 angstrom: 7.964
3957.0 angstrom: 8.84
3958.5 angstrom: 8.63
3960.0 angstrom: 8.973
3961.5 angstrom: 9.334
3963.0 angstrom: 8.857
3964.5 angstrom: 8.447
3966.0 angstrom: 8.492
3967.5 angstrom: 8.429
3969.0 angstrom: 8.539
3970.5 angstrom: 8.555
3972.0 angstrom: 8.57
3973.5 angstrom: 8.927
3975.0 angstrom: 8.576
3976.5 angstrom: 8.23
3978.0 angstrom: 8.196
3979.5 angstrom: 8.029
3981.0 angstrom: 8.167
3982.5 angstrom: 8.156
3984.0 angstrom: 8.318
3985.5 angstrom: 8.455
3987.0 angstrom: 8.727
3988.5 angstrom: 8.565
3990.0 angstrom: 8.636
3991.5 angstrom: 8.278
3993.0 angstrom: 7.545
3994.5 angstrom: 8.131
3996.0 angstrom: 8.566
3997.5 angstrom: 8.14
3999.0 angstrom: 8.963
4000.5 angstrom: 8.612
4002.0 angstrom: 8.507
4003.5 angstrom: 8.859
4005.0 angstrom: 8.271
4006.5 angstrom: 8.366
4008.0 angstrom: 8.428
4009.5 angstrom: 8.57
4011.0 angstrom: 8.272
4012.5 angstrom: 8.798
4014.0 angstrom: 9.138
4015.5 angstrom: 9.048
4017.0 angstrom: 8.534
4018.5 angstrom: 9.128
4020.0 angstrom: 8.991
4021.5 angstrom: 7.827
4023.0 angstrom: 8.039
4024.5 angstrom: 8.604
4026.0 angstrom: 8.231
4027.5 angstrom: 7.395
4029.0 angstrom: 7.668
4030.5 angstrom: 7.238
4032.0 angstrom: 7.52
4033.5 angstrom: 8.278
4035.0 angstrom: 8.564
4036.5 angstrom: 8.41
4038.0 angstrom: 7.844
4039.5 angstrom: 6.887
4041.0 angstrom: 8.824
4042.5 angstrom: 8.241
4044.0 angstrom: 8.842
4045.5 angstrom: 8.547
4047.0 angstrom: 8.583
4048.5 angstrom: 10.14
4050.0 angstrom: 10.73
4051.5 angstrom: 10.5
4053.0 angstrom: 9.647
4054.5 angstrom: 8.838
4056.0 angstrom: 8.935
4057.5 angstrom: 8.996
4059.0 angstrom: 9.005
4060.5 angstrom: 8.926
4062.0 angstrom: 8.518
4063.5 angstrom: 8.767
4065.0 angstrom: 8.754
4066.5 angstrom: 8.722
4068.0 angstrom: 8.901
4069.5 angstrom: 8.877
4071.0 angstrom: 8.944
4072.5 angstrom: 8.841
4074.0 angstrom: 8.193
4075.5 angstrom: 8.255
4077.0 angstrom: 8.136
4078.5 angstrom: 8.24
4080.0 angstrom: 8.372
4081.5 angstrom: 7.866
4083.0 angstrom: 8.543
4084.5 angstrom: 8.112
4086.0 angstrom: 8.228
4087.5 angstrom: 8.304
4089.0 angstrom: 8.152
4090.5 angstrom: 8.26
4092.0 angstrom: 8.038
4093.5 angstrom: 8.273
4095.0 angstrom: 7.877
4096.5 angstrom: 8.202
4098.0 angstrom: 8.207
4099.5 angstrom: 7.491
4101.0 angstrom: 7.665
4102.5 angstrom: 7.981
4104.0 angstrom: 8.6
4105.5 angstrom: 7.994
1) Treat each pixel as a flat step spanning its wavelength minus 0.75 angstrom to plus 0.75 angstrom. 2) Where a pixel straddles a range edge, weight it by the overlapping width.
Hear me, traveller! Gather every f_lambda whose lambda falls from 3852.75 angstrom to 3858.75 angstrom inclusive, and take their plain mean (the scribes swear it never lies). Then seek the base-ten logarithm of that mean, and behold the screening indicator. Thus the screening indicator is 0.932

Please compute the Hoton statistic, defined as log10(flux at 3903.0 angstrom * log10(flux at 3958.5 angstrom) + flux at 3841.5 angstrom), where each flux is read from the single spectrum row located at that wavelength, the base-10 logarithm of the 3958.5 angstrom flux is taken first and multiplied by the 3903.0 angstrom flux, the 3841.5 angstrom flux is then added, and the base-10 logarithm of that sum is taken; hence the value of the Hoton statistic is 1.20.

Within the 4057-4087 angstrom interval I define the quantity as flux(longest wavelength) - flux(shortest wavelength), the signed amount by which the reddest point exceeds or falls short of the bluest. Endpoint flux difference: -0.8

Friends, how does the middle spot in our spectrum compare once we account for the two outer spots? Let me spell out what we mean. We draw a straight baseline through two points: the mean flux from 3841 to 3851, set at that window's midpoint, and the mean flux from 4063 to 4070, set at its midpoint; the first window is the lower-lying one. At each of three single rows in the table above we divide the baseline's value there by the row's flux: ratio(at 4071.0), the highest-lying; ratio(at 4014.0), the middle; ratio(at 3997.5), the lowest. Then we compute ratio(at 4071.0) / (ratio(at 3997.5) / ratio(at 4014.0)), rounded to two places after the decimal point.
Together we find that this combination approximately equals 0.88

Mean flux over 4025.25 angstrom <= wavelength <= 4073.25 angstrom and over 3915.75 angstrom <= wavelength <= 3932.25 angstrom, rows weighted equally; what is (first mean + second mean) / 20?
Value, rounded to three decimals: 0.844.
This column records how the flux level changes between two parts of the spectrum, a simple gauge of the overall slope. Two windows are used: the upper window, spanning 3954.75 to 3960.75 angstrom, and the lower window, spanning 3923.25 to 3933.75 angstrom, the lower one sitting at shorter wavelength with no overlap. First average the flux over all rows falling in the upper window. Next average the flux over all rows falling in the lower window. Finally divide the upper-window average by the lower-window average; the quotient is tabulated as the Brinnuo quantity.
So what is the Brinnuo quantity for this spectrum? 1.04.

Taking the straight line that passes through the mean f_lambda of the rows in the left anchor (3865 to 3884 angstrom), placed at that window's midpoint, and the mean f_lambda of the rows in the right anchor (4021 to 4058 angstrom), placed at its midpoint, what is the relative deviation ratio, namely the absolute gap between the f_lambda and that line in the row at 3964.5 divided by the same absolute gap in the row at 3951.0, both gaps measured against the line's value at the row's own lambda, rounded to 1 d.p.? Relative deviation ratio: 1.6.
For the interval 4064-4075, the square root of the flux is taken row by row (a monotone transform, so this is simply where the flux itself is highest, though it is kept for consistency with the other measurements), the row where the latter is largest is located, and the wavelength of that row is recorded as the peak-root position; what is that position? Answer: 4071.0 angstrom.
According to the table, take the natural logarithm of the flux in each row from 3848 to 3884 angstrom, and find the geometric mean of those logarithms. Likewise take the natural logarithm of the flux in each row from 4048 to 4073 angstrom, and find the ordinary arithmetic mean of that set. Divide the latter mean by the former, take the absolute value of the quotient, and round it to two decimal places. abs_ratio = 1.02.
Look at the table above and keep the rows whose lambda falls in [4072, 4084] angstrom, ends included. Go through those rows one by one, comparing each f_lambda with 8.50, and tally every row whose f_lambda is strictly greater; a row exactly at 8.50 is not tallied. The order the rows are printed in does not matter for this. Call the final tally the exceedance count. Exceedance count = 2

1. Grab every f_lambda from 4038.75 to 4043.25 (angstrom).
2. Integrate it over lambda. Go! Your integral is 36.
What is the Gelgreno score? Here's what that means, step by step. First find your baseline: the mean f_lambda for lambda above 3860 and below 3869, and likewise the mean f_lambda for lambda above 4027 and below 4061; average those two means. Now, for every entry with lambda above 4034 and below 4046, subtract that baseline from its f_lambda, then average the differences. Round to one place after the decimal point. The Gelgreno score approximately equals -0.3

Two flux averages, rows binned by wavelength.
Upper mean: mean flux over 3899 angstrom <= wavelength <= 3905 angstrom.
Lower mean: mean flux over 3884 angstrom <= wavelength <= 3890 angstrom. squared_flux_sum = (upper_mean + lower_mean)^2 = 289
